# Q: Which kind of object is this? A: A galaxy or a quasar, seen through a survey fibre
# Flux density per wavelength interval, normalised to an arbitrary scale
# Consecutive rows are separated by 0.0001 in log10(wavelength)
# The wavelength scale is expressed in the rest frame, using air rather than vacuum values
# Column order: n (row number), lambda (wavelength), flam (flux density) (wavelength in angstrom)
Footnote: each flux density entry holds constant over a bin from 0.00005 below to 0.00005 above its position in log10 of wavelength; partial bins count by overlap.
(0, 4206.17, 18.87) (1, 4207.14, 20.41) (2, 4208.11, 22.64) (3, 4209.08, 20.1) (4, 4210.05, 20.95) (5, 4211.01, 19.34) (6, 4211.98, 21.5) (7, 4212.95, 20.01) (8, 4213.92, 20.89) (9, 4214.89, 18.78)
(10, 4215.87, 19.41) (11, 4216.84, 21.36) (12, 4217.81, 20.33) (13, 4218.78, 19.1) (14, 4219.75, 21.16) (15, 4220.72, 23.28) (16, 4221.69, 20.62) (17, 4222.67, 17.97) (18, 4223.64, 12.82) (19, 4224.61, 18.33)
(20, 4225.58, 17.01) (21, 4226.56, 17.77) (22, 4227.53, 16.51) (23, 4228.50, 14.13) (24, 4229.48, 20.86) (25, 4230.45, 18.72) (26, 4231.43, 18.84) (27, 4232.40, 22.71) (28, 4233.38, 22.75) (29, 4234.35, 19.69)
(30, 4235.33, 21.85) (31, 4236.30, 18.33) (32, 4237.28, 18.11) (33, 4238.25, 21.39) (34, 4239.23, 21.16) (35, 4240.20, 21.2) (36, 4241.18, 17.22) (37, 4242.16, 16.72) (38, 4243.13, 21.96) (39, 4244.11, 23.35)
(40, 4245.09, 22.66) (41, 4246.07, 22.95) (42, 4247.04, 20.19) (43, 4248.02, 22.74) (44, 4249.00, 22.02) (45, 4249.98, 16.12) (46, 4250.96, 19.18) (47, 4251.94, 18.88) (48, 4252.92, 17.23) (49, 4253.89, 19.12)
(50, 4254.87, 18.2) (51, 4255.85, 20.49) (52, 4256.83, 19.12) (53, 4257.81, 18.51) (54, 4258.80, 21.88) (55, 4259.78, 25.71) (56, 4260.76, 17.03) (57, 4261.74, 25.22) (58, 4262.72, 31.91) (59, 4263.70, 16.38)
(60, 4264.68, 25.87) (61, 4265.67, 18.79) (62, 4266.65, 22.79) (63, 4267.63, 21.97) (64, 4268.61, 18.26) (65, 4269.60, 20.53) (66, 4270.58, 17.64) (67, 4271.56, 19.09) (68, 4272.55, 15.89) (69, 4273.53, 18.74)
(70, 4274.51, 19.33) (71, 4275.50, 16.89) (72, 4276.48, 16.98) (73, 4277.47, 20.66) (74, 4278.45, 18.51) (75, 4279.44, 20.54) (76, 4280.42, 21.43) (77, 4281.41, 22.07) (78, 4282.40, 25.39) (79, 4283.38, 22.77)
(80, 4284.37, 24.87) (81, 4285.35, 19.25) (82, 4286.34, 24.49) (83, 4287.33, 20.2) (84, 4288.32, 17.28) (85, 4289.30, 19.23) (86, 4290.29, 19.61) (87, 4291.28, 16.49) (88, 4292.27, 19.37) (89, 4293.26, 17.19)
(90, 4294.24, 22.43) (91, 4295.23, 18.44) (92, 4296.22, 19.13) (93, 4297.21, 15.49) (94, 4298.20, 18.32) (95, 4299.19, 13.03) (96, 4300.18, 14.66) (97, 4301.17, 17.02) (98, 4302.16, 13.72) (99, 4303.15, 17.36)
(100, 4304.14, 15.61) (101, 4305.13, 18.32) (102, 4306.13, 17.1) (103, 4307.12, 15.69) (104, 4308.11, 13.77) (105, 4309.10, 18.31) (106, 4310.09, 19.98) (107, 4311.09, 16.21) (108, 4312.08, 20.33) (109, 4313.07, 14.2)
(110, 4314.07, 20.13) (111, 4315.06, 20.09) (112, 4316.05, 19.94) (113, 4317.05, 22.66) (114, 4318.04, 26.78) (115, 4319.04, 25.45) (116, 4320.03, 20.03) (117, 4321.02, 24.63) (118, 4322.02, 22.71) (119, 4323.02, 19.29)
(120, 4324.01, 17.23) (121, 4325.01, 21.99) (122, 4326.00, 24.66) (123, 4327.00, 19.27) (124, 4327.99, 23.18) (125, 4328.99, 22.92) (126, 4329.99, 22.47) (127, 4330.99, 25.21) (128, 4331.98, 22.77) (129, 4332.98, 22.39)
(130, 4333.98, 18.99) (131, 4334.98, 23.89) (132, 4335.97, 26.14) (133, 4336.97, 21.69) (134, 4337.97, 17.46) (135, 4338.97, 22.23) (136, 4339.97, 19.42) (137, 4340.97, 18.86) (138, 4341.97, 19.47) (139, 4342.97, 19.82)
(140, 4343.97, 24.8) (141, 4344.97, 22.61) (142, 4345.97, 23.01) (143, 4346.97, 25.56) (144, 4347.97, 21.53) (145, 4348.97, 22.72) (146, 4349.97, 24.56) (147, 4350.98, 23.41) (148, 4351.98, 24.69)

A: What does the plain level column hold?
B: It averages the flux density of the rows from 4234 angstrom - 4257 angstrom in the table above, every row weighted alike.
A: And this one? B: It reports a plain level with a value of 20.0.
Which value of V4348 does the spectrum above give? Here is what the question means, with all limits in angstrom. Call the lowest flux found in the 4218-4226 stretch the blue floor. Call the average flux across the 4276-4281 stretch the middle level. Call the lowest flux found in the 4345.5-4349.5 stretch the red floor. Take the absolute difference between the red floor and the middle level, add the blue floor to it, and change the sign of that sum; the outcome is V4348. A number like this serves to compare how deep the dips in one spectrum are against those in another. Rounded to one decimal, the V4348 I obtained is -14.7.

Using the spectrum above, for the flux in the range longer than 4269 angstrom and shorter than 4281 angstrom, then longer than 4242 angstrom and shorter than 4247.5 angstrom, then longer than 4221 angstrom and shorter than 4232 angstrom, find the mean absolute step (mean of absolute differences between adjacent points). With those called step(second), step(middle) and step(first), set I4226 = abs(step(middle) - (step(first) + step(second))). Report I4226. 2.8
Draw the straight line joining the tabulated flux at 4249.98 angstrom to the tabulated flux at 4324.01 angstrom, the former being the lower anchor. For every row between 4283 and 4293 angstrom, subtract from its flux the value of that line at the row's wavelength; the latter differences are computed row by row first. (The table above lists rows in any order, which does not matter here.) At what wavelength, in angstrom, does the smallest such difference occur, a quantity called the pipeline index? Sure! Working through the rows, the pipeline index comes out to 4291.28 angstrom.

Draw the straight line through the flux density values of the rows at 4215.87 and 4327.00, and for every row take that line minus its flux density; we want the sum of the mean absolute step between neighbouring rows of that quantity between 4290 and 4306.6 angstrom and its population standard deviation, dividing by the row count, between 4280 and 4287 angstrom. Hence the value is 4.9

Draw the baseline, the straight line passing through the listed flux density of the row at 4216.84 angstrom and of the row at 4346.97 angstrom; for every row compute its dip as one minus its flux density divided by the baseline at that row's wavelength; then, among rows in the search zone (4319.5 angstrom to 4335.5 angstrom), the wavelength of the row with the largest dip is 4324.01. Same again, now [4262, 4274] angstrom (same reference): 4272.55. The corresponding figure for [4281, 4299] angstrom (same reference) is 4297.21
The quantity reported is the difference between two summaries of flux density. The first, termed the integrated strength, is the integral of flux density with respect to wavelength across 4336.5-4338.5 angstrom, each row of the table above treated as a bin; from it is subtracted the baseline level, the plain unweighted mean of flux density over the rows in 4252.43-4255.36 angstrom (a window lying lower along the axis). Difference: 21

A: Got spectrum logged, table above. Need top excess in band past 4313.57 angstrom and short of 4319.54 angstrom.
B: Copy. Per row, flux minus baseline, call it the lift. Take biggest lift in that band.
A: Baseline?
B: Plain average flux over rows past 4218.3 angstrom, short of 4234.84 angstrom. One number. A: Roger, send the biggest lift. 7.8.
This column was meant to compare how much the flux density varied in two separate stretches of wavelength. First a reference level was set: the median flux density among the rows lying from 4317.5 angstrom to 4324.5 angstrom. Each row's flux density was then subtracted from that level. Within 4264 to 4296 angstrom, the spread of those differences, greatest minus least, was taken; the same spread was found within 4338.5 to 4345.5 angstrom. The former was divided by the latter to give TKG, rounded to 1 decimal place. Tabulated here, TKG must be 1.7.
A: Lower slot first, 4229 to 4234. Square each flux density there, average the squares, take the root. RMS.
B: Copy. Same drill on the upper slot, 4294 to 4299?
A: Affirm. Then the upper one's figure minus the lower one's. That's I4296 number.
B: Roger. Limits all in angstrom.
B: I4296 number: -2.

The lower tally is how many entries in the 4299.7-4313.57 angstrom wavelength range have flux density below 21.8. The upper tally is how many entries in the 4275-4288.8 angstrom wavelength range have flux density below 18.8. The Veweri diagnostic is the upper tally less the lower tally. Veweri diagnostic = -10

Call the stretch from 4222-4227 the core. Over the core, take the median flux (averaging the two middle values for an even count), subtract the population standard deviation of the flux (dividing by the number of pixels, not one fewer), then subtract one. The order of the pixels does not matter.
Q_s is 15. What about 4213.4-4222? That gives 18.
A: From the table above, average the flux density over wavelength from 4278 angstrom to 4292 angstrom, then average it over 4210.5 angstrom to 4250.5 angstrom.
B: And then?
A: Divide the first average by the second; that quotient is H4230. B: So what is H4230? 1.05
